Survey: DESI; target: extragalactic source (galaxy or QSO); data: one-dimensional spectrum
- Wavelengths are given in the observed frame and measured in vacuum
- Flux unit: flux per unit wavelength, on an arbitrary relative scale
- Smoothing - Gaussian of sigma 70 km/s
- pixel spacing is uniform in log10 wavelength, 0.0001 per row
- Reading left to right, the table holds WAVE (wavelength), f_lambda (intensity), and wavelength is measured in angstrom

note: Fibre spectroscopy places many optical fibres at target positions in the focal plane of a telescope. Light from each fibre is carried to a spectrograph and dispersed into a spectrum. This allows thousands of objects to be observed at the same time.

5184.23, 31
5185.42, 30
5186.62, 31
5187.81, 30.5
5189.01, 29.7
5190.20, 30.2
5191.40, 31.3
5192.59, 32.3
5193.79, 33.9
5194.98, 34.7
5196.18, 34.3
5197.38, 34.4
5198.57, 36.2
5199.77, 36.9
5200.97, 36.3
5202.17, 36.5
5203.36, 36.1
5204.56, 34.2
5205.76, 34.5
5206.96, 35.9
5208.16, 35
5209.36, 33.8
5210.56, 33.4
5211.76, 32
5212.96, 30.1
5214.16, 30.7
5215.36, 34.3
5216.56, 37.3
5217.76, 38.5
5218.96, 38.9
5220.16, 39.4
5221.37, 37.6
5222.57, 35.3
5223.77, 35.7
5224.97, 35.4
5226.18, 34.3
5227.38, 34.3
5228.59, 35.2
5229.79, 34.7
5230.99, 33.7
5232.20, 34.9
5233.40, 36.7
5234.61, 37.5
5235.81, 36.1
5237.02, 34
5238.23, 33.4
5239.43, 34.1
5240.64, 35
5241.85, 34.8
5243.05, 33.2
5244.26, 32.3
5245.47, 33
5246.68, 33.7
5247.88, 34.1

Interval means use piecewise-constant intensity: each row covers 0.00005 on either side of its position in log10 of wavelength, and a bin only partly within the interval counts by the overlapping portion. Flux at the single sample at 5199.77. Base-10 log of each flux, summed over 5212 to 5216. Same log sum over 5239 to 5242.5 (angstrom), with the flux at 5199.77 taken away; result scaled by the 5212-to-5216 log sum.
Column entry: -7.2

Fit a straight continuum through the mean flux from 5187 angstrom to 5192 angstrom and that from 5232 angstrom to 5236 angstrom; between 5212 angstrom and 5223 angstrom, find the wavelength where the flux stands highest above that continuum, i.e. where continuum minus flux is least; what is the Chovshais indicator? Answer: 5220.16 angstrom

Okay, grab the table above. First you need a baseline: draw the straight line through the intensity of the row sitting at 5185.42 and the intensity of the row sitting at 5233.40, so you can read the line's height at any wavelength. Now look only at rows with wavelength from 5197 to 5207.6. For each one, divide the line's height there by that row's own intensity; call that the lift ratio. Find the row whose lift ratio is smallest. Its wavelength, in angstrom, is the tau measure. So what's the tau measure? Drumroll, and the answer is 5199.77 angstrom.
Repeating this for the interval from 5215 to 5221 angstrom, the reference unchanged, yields 5220.16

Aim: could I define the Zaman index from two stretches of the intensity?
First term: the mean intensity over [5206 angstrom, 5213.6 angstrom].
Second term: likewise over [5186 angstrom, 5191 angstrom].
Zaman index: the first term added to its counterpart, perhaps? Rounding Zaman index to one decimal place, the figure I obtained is 63.7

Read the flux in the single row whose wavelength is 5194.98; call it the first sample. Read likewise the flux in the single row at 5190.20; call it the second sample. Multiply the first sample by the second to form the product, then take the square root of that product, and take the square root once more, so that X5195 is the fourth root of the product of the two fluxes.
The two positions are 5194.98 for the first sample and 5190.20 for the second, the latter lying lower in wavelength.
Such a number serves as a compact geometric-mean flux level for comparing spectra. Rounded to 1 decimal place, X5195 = 5.7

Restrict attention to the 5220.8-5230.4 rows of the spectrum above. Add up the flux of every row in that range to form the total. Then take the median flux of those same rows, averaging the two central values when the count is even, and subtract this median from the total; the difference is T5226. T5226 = 247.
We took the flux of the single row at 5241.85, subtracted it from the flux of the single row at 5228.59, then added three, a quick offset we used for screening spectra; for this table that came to 3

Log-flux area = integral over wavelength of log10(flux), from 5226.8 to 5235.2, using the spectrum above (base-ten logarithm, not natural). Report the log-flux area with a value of 13.0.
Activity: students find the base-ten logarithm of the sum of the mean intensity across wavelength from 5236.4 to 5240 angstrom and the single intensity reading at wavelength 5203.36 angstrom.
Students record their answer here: 1.845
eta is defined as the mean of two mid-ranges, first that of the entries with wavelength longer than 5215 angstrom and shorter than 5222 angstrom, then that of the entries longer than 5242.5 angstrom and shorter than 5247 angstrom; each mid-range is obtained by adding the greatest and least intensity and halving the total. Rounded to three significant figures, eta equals 34.9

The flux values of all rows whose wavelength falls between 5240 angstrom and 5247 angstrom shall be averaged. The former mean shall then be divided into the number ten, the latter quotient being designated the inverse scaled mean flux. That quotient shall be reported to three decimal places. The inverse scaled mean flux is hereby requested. 0.297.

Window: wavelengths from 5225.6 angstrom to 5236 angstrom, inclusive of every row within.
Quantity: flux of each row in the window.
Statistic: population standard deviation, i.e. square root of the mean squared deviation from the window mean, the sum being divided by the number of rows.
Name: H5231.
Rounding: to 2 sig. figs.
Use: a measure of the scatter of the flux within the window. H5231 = 1.2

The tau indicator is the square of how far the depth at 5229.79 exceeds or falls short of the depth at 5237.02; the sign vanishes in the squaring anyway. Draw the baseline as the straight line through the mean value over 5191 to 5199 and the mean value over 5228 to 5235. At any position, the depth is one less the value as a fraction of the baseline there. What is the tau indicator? 0.0008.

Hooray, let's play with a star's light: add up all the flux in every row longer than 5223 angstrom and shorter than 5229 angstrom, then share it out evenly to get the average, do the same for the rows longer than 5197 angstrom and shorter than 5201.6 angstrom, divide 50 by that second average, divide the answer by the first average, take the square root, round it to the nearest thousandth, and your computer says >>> 0.199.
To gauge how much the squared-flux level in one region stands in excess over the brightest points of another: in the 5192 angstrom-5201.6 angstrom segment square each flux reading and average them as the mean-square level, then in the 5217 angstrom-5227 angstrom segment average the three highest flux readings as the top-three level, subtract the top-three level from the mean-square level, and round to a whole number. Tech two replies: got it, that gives 1179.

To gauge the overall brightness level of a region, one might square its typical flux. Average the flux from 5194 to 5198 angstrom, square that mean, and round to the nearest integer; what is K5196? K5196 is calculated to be 1188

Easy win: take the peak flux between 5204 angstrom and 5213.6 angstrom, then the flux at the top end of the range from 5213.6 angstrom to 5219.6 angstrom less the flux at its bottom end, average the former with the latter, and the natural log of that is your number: 3.09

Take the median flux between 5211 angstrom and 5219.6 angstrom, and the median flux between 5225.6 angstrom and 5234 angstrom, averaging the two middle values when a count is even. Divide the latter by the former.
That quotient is 1.01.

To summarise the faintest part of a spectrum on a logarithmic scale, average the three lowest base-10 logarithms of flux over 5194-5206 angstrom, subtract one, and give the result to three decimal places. 0.535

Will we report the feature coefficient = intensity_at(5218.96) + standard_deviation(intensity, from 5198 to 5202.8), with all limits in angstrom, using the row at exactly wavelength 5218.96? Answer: 39.2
